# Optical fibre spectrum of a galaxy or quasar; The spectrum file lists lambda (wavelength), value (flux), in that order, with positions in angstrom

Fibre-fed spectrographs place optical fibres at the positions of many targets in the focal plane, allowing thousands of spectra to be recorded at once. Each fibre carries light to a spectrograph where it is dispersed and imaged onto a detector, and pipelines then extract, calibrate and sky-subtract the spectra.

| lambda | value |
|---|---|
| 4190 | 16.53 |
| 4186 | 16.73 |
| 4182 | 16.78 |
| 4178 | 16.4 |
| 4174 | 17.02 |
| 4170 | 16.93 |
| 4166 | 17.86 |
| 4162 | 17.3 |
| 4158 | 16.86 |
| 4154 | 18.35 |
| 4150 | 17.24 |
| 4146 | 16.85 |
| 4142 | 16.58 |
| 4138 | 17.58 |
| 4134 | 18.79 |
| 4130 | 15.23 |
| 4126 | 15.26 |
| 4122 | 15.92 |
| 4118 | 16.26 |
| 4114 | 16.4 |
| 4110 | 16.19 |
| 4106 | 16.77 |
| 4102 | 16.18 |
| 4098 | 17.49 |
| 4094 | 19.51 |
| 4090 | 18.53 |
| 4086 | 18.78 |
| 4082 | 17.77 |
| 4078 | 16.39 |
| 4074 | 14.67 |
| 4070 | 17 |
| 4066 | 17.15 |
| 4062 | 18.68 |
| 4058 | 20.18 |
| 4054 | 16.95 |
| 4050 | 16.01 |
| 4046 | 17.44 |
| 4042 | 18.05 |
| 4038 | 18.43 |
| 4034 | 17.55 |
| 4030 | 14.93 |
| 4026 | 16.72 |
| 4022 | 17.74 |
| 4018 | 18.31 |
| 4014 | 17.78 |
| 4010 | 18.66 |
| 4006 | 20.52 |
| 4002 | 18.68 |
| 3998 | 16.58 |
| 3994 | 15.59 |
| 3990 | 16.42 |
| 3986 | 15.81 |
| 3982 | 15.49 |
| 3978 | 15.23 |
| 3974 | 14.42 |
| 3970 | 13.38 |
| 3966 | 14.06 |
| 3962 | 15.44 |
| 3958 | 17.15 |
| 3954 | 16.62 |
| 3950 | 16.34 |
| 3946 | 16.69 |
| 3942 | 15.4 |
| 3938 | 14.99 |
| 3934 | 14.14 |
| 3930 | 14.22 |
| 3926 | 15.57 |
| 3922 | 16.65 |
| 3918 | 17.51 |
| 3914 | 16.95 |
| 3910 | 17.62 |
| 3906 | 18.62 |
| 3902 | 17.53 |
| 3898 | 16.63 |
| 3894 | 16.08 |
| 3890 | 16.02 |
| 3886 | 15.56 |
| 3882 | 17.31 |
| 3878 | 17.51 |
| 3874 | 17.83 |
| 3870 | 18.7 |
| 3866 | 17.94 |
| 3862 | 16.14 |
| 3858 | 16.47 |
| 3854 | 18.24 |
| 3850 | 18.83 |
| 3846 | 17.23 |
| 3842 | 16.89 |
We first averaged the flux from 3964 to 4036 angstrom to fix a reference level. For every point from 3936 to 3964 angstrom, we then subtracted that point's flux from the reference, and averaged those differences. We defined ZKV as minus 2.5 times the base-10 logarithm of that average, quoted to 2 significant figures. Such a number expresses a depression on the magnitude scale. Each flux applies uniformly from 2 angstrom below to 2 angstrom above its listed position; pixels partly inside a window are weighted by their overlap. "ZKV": 0.85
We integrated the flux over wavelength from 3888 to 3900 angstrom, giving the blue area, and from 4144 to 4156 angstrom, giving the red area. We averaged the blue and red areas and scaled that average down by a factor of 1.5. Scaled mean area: 135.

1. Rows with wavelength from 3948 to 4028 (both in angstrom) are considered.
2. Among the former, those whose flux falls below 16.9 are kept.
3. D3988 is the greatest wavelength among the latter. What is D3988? 4026 angstrom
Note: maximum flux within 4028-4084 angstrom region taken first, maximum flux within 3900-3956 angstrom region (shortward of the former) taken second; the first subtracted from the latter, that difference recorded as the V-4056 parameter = -1.56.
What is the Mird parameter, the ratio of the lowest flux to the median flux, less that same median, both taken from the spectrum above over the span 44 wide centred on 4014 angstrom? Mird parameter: -16.9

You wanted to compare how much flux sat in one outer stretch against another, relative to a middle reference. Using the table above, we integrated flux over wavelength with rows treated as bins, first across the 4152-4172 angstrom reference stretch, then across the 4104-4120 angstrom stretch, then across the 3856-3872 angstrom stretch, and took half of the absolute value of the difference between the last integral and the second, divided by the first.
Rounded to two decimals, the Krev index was 0.02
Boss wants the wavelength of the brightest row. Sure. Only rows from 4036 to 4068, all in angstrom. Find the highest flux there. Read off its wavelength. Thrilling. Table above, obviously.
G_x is 4058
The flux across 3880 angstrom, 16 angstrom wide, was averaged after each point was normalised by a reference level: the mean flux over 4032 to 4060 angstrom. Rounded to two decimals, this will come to 0.96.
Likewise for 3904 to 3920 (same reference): 0.99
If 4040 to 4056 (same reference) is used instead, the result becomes 0.96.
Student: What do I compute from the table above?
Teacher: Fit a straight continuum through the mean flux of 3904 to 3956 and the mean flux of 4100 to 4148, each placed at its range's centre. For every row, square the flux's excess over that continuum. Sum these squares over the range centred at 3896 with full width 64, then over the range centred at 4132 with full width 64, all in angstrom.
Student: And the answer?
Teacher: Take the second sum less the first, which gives -13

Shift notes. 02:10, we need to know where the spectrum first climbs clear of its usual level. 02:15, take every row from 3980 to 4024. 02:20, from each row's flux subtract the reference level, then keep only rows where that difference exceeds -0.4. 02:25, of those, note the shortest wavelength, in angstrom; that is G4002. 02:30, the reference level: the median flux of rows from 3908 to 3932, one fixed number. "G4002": 3990 angstrom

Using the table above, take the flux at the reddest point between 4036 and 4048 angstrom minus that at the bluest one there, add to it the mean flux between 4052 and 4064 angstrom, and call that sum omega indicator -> 17.6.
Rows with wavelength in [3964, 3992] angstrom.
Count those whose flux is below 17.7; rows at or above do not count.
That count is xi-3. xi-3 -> 7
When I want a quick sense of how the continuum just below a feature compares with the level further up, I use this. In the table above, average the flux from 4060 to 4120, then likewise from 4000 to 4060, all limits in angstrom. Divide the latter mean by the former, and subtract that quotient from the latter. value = 16.8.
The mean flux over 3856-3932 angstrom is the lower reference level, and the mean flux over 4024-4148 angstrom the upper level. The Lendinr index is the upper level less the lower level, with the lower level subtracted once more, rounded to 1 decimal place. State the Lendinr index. -16.7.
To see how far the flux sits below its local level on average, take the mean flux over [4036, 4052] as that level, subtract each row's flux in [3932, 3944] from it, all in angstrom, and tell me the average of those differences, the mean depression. 2.6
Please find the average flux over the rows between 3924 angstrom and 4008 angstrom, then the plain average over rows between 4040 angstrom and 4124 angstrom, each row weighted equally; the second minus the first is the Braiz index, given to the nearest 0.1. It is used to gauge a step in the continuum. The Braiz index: 1.4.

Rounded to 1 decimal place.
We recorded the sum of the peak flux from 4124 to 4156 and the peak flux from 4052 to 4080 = 39.0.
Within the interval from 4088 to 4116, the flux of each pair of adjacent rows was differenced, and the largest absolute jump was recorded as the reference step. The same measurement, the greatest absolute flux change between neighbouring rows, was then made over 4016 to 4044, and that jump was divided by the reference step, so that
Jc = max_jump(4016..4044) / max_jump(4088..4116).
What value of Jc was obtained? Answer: 1.30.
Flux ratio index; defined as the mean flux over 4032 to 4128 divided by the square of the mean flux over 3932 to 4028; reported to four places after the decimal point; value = 0.0645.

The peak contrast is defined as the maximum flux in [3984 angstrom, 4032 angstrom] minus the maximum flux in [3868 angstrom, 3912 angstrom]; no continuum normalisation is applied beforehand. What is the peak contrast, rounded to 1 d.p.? 1.8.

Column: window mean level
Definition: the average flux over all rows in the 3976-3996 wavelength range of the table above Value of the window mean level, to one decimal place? 15.7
